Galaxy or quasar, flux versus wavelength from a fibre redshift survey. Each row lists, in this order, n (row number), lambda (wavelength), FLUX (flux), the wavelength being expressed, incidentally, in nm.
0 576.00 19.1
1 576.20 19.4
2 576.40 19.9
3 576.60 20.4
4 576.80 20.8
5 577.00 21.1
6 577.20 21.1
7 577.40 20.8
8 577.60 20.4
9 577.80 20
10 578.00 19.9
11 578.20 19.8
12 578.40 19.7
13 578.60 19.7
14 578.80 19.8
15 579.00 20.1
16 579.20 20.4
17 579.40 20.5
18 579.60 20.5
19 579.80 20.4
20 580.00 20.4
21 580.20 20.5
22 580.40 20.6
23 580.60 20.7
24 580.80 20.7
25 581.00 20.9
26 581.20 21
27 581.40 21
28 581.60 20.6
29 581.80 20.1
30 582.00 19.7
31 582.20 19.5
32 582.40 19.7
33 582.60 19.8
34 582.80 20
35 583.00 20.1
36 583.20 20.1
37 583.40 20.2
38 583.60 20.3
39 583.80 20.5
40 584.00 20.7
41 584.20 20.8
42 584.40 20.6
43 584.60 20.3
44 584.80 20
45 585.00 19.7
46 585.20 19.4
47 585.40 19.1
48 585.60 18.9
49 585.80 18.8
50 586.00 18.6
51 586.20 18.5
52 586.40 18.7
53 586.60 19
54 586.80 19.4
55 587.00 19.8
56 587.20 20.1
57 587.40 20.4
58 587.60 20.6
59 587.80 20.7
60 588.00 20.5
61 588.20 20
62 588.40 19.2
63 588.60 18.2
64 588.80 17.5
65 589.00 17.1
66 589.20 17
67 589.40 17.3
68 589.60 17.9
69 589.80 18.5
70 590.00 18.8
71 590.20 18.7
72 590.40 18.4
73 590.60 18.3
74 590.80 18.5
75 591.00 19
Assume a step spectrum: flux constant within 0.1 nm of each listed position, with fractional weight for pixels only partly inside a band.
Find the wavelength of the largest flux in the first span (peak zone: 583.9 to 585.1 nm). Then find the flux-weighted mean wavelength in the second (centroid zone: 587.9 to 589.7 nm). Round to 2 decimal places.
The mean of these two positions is 586.49 nm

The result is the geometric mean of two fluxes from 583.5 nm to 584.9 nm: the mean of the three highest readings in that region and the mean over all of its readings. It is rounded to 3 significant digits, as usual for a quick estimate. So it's 20.6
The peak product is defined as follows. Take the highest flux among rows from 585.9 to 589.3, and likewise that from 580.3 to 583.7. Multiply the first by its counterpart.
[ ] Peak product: 435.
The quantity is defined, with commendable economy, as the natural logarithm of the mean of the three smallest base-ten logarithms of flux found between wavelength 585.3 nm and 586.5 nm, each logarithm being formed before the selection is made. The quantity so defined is 0.239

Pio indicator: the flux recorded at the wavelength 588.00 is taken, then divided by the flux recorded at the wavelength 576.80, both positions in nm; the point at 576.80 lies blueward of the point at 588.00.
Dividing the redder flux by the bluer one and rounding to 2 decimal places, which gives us 0.99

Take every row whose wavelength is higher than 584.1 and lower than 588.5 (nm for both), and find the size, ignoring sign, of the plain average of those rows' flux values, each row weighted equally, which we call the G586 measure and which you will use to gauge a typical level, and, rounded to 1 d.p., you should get 19.7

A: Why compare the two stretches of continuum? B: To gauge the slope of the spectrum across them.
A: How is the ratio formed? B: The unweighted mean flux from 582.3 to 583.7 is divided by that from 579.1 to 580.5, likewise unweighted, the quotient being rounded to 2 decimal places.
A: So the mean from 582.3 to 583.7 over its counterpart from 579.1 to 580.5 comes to 0.98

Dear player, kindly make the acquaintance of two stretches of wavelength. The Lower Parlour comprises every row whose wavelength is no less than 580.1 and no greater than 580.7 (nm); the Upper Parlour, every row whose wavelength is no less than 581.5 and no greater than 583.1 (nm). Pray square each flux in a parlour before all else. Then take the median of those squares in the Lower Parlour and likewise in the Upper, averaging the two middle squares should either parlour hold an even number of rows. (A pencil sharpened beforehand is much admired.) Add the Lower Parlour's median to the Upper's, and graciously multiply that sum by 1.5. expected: 1231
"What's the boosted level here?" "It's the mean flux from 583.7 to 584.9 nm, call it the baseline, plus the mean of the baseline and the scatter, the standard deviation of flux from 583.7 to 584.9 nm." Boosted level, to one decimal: 30.9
